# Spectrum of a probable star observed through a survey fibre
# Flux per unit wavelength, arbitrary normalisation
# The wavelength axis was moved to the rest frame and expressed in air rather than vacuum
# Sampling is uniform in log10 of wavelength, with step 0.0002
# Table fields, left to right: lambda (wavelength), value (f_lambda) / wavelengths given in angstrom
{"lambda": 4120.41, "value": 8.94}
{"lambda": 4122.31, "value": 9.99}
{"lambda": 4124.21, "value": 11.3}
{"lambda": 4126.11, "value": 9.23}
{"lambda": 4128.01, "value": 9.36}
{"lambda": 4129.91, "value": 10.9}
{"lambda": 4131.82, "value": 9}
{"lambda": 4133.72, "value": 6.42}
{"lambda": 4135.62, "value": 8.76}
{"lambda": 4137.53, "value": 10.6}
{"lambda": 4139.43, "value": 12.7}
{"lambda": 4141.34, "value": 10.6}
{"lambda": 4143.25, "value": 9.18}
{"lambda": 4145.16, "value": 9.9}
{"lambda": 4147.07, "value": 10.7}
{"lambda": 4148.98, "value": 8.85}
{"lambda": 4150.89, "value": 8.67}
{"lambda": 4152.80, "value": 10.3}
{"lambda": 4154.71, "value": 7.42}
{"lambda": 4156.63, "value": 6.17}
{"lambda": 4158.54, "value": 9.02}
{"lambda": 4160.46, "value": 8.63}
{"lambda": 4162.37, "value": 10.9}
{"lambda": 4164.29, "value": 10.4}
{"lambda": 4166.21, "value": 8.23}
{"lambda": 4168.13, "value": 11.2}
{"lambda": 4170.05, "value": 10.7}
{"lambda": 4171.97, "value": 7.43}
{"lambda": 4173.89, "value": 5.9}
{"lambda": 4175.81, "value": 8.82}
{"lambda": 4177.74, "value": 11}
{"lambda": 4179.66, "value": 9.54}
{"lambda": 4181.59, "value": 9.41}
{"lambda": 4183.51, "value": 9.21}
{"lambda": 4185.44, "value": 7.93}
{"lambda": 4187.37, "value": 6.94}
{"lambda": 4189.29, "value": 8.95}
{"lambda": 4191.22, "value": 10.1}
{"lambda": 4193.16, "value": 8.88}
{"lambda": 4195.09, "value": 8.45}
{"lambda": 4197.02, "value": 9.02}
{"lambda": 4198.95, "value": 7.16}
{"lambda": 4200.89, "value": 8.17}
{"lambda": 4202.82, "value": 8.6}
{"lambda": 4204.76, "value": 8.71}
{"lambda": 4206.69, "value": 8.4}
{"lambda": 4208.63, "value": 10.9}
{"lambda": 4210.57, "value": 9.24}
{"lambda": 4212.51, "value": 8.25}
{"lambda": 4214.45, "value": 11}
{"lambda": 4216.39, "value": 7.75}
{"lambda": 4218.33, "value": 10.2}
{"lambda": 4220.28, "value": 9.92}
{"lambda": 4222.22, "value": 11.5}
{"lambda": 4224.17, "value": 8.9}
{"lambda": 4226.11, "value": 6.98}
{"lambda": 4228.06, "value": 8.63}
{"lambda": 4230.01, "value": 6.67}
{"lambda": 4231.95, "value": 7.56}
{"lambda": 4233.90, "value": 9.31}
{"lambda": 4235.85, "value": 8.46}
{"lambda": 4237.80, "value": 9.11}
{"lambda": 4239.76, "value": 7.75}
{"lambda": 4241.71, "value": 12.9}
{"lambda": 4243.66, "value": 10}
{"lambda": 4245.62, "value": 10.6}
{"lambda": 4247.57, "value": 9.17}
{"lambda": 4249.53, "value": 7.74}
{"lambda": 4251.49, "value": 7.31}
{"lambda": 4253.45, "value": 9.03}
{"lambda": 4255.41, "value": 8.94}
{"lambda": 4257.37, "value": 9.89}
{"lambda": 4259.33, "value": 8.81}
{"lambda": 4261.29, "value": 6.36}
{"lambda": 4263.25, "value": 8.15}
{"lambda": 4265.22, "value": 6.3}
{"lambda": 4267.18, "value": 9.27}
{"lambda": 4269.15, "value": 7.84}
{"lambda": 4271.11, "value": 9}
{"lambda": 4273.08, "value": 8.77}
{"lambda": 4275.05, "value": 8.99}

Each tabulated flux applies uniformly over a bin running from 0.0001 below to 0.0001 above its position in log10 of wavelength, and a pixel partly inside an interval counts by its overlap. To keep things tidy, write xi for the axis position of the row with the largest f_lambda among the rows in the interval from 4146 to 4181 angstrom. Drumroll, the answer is 4168.13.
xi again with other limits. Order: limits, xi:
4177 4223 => 4222.22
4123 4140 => 4139.43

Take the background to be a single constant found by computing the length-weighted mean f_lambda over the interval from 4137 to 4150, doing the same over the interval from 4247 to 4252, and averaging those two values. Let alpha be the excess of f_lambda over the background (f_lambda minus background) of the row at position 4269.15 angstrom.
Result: -1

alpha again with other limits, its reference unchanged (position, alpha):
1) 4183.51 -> 0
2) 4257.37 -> 1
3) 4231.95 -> -2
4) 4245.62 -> 1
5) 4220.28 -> 1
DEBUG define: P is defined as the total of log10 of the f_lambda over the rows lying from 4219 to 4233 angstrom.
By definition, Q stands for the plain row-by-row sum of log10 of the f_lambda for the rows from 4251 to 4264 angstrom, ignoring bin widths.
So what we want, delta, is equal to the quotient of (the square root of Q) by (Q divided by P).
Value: 2.56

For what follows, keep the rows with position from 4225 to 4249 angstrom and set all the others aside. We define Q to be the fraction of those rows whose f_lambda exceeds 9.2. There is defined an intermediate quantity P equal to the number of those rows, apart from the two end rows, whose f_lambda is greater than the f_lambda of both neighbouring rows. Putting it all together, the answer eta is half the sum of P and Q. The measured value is 2.7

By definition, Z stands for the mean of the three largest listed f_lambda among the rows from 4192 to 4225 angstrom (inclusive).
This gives 11.1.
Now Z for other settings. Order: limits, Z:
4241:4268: 11.2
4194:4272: 11.8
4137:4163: 11.4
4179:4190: 9.4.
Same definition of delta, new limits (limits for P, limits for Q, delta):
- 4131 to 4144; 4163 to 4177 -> 2.66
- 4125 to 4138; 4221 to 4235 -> 2.64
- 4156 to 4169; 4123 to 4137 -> 2.58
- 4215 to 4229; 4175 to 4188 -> 2.59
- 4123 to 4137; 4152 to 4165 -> 2.62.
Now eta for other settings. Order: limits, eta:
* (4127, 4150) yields 1.8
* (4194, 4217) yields 2.1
